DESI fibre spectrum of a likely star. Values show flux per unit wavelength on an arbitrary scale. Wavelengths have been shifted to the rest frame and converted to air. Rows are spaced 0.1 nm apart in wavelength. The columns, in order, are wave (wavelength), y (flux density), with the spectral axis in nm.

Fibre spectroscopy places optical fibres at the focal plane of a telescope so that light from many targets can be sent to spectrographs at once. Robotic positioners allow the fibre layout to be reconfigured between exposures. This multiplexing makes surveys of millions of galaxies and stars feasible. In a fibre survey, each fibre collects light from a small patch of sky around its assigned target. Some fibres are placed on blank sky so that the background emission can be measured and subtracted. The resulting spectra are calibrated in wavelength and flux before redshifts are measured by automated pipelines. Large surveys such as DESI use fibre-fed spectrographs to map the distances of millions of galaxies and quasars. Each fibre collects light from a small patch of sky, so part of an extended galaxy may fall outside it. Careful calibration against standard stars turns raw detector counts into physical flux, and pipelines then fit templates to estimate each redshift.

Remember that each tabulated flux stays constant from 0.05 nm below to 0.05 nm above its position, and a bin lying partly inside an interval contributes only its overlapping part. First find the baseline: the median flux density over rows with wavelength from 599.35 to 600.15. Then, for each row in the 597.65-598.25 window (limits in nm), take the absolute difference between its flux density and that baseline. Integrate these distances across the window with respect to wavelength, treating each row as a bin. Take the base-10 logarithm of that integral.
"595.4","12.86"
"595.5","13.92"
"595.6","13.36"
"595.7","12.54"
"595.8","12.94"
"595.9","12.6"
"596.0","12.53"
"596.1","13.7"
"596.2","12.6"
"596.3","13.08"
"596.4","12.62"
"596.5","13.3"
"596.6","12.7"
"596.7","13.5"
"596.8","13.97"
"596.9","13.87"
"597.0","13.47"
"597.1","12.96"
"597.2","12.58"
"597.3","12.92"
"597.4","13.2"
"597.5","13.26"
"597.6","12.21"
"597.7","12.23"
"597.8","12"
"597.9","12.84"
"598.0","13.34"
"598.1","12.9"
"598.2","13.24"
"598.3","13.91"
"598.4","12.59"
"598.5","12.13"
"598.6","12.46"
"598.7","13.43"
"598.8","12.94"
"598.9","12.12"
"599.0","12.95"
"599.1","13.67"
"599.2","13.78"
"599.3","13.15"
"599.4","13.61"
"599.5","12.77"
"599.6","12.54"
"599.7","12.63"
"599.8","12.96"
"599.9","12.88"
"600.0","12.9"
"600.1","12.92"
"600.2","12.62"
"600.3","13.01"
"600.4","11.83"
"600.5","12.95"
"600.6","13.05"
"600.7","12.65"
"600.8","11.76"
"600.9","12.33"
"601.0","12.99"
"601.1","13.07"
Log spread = -0.62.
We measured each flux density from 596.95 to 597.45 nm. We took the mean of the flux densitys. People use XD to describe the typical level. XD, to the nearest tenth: 13.0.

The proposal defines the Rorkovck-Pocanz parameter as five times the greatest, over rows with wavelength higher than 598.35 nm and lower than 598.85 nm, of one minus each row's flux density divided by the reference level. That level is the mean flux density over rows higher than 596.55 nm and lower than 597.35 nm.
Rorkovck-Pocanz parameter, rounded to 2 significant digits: 0.42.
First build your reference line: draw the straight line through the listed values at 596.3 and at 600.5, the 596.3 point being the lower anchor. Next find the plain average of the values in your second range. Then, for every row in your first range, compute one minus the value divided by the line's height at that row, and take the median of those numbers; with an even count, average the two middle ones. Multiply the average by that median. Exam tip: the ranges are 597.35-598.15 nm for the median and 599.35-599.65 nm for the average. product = 0.16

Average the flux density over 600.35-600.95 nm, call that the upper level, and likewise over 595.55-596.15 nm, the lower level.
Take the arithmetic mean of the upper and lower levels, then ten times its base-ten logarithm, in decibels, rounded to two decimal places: 11.03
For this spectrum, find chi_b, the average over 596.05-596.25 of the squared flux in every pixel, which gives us 173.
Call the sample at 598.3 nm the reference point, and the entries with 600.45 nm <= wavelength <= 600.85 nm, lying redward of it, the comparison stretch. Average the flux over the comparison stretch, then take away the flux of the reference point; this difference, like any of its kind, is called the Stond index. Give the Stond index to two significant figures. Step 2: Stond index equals -1.3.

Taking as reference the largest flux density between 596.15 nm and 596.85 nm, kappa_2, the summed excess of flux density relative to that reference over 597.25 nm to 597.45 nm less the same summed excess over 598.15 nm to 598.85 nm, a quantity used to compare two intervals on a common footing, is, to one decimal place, 5.3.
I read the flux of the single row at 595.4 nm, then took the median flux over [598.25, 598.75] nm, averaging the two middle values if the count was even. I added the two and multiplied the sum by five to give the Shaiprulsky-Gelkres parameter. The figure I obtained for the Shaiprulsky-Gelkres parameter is 127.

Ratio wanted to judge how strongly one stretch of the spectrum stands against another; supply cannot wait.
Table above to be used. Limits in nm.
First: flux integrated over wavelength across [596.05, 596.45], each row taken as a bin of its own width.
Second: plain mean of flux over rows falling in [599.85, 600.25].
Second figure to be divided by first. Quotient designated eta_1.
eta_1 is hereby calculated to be 2.5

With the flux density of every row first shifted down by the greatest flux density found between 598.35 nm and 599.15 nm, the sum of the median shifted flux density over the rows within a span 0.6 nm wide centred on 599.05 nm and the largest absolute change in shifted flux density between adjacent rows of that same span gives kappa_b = 0.2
